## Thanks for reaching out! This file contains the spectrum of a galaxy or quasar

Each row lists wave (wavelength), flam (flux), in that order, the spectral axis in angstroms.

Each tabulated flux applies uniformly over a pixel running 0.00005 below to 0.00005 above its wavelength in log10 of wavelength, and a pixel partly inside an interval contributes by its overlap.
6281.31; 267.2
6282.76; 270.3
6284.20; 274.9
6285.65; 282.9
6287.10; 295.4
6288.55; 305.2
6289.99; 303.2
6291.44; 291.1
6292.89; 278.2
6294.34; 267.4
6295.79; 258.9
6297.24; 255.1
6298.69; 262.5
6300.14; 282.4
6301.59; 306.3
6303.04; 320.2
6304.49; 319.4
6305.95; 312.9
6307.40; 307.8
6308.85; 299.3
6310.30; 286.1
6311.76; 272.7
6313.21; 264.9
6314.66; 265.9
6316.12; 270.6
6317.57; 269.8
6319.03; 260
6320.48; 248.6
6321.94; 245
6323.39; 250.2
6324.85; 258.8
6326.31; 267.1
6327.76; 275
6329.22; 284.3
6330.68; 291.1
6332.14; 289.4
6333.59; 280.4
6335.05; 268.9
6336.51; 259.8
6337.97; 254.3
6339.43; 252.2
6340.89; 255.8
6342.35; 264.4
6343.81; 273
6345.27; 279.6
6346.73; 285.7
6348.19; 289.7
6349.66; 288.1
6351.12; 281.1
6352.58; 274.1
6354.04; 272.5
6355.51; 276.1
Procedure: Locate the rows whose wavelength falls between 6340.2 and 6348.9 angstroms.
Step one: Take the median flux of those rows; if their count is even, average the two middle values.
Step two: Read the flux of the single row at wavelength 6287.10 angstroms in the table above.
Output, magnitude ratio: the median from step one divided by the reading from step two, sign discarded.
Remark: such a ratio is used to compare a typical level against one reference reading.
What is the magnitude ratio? 0.94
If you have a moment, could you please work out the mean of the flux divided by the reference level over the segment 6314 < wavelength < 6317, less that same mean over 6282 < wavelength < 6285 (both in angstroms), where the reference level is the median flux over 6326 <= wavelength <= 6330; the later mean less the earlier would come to -0.02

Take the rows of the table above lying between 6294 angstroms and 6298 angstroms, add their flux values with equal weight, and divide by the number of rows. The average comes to 260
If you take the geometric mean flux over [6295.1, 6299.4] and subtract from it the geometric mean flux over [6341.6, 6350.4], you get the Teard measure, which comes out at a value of -21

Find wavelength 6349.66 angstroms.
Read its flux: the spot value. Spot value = 288.1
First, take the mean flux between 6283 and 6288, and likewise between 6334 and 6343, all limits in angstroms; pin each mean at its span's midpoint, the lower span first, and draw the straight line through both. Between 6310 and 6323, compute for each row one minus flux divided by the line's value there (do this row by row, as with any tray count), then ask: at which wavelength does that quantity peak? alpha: 6321.94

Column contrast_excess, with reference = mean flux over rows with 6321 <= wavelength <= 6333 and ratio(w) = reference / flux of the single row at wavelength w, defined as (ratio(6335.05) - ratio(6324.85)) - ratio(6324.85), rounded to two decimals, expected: -1.08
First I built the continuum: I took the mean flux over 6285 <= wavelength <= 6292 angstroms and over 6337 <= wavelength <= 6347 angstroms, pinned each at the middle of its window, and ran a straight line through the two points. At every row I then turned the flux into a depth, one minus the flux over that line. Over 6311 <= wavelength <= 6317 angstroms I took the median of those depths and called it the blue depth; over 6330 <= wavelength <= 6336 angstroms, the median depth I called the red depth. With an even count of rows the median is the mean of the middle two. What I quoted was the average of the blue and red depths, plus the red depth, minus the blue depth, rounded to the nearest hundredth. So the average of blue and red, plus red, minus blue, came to -0.10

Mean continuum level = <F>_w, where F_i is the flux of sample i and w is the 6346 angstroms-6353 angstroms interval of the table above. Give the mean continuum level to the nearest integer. 284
